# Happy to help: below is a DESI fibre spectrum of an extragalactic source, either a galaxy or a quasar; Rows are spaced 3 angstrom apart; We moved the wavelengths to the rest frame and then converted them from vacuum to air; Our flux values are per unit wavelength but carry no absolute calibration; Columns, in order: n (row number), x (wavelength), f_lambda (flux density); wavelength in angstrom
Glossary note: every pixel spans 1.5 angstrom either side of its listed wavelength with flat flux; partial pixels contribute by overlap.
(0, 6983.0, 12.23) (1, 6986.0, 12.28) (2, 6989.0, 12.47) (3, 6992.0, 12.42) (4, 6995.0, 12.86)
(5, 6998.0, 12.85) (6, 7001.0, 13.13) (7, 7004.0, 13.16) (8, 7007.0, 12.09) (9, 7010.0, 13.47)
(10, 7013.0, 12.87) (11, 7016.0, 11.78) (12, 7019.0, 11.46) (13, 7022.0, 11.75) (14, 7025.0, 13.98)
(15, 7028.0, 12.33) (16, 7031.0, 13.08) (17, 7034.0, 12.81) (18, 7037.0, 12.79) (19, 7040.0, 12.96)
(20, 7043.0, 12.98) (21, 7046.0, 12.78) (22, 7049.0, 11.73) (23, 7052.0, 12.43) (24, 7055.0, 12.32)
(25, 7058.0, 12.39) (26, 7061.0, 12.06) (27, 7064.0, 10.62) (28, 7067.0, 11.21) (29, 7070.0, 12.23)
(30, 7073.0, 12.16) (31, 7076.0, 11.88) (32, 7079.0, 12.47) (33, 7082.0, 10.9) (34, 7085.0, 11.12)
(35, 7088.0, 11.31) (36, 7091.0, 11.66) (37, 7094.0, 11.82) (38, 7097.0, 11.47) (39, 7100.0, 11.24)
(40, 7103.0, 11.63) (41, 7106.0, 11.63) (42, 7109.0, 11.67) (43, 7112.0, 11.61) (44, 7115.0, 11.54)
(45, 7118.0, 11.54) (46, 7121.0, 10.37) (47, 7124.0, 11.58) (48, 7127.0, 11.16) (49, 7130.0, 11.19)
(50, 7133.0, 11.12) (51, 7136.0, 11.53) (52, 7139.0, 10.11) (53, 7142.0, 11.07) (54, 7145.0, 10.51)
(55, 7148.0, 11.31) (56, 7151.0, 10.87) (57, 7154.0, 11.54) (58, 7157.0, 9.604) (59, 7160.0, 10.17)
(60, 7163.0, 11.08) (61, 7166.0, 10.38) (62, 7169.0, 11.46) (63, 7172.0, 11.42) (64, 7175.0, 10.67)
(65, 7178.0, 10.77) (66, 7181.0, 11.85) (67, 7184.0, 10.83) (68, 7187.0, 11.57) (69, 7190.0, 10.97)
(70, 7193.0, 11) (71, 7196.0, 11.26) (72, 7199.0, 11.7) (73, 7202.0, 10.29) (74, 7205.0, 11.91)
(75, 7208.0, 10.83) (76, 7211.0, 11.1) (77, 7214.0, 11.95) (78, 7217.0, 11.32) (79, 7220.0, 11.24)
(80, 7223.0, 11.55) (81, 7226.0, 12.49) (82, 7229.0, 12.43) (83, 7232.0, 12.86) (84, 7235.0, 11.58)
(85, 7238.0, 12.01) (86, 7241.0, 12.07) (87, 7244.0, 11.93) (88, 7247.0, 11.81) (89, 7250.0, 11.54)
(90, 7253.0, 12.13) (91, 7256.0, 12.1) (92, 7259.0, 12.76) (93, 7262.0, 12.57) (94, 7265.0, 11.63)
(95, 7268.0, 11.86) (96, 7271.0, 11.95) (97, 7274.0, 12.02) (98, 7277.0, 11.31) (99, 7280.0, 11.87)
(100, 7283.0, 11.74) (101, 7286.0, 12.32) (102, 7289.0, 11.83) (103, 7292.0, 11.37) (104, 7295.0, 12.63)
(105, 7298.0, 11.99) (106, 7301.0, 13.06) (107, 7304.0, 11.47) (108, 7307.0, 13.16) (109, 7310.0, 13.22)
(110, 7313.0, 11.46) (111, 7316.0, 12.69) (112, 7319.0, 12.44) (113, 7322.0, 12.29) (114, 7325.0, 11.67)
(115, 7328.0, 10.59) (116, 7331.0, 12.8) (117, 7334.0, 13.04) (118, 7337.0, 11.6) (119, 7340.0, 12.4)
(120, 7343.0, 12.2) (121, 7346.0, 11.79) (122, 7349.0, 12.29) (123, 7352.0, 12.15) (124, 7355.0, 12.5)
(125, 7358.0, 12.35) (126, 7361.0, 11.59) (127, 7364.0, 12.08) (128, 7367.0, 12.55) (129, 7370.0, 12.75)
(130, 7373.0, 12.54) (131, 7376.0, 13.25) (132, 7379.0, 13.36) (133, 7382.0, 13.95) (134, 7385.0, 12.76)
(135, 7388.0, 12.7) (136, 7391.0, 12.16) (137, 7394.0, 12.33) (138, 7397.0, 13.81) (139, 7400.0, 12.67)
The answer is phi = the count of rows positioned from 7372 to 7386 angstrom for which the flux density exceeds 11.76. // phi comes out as 5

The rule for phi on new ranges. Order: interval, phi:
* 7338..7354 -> 5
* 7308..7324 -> 4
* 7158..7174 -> 0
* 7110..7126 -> 0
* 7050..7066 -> 4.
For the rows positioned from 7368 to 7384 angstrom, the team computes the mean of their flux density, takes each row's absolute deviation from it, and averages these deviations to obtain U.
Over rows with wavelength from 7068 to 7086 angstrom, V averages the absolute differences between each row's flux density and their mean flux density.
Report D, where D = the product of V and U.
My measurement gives 0.22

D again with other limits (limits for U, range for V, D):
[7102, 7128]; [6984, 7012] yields 0.11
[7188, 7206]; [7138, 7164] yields 0.23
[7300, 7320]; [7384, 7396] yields 0.15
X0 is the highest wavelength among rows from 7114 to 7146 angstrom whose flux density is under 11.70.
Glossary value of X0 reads 7145.0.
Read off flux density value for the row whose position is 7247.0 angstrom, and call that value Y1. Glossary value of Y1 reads 11.81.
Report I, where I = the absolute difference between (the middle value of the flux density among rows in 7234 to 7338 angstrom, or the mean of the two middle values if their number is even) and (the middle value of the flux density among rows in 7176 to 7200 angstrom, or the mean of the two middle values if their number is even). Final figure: 0.86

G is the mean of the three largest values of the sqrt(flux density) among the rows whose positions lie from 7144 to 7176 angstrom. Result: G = 3.39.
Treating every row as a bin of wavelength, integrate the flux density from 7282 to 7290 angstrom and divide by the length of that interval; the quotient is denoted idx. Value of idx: 12.0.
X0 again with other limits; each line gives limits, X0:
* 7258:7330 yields 7328.0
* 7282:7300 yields 7292.0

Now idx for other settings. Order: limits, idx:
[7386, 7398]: 12.7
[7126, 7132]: 11.2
